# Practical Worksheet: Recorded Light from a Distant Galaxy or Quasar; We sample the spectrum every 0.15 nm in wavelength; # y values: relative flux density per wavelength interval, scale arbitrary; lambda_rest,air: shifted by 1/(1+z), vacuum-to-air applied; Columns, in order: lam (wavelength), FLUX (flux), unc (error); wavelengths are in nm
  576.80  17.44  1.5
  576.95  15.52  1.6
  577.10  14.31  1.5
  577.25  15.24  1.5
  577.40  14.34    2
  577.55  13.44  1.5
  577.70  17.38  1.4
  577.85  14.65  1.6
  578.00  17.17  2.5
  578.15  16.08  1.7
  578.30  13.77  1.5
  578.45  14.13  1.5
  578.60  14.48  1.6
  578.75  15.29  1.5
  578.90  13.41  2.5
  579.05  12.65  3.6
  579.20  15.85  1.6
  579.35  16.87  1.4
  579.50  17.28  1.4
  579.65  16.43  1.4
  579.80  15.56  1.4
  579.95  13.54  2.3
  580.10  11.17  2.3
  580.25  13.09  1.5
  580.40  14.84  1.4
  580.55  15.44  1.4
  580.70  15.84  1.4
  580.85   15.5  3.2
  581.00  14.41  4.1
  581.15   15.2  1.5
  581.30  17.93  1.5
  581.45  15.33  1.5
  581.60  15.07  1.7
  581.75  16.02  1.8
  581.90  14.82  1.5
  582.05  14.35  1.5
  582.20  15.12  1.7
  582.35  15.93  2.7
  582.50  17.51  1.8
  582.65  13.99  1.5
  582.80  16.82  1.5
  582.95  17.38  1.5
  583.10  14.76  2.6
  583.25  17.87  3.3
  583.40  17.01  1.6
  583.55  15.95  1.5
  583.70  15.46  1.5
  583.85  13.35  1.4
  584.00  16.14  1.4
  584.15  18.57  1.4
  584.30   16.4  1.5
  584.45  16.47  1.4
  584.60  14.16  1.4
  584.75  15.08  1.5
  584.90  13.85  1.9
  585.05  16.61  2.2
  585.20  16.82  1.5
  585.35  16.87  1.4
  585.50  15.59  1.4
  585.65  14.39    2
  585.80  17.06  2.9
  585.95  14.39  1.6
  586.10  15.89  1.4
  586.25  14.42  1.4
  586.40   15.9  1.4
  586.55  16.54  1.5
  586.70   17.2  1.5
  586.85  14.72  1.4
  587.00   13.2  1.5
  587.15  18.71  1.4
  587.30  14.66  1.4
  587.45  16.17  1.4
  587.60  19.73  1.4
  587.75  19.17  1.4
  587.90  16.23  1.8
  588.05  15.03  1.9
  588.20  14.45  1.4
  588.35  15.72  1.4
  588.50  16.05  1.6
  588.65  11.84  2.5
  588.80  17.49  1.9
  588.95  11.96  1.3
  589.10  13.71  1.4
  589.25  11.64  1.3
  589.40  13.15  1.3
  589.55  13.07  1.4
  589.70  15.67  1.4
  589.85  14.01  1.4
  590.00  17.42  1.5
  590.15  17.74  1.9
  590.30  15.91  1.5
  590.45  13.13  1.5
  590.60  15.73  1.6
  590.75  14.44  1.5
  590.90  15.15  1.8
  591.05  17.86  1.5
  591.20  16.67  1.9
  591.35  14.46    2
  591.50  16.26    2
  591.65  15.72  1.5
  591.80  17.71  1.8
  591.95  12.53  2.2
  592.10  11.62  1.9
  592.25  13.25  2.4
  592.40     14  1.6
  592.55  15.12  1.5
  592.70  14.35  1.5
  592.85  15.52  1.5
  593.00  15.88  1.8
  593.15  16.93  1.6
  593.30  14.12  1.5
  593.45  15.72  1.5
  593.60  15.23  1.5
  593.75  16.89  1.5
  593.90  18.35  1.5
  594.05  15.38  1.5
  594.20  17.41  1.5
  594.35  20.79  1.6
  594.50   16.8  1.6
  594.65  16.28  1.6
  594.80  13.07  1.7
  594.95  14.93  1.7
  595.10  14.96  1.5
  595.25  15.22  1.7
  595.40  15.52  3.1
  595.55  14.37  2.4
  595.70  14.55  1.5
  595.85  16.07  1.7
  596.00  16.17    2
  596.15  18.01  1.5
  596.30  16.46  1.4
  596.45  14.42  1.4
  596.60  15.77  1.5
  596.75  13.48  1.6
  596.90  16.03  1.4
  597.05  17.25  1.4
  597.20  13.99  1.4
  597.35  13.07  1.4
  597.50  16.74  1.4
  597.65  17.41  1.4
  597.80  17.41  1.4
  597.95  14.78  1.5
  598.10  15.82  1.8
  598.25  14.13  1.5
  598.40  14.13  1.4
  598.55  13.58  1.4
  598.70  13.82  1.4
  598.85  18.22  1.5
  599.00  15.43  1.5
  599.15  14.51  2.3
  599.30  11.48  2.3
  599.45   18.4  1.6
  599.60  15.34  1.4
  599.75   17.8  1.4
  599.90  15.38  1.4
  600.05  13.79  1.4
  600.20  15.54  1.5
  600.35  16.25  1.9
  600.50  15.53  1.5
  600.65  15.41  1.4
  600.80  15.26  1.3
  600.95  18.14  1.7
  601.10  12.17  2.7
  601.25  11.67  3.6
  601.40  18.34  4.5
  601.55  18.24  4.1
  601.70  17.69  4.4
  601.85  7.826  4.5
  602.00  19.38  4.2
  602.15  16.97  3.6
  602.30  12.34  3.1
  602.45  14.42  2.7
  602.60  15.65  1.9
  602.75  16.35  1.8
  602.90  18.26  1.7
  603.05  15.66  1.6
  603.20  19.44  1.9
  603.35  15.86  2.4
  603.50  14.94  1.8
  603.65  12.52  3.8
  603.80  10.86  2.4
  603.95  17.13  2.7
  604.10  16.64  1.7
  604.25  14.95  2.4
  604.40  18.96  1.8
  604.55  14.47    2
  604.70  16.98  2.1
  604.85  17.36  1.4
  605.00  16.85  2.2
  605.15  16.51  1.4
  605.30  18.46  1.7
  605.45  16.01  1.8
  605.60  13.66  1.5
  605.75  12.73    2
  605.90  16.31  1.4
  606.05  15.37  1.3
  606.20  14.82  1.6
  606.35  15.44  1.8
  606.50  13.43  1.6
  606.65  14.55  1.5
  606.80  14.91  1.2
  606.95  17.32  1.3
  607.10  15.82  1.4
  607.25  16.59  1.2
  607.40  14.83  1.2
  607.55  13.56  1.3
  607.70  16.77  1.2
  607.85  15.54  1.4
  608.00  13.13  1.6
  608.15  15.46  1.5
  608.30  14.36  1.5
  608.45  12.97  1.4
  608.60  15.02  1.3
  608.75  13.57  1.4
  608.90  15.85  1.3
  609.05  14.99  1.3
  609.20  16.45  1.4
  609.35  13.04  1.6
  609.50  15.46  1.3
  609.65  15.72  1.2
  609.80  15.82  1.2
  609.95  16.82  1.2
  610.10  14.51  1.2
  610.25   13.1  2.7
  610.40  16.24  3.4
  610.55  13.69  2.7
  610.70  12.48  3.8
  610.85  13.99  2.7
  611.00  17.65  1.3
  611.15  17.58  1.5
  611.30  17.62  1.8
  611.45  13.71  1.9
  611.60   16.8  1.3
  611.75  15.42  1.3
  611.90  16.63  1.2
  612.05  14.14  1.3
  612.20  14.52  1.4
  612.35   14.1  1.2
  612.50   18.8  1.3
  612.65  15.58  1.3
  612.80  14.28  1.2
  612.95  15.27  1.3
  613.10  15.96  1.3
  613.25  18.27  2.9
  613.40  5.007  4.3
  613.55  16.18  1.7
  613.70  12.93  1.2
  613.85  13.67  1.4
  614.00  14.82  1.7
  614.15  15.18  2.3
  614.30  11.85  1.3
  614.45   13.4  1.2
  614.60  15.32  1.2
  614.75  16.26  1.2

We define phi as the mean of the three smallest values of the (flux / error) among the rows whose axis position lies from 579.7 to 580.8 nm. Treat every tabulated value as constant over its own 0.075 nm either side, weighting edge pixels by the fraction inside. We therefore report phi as 6.5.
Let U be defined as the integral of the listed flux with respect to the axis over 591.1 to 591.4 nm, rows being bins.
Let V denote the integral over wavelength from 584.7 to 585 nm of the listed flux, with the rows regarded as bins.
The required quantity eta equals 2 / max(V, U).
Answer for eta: 0.421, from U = 4.75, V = 4.38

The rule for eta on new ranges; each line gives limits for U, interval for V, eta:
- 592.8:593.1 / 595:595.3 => 0.421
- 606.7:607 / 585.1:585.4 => 0.396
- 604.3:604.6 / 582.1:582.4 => 0.398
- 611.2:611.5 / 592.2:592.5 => 0.417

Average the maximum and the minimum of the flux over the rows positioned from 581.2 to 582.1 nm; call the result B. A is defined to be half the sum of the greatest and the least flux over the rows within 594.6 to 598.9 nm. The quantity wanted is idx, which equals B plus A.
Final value 31.8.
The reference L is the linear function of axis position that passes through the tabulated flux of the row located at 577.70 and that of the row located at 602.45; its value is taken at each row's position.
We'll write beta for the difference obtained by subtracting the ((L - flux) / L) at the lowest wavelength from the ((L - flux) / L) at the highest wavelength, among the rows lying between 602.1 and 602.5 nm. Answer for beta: 0.17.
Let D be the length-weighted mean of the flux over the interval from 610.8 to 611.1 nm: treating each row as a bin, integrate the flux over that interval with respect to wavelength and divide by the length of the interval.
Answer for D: 16.1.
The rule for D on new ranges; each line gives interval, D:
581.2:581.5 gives 16.6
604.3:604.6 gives 16.8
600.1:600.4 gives 15.7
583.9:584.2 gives 16.9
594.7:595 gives 14.1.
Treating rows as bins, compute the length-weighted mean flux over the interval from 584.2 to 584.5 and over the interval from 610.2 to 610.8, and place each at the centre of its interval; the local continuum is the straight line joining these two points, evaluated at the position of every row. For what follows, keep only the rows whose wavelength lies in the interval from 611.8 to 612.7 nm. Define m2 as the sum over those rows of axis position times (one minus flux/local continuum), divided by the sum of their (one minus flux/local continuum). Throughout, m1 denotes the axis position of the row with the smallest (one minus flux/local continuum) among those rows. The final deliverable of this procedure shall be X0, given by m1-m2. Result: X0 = 0.17 nm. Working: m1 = 612.50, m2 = 612.33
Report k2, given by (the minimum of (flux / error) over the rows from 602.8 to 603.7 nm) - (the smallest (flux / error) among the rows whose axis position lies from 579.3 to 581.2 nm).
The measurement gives -0.2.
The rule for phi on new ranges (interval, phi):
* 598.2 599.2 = 8.5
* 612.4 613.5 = 6.4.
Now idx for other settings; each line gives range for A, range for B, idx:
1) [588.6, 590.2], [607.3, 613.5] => 26.6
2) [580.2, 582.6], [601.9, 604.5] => 30.7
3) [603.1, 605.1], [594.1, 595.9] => 32.1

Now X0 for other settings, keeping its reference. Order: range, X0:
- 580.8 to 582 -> -0.07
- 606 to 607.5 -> 0.04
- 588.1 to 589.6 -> -0.24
